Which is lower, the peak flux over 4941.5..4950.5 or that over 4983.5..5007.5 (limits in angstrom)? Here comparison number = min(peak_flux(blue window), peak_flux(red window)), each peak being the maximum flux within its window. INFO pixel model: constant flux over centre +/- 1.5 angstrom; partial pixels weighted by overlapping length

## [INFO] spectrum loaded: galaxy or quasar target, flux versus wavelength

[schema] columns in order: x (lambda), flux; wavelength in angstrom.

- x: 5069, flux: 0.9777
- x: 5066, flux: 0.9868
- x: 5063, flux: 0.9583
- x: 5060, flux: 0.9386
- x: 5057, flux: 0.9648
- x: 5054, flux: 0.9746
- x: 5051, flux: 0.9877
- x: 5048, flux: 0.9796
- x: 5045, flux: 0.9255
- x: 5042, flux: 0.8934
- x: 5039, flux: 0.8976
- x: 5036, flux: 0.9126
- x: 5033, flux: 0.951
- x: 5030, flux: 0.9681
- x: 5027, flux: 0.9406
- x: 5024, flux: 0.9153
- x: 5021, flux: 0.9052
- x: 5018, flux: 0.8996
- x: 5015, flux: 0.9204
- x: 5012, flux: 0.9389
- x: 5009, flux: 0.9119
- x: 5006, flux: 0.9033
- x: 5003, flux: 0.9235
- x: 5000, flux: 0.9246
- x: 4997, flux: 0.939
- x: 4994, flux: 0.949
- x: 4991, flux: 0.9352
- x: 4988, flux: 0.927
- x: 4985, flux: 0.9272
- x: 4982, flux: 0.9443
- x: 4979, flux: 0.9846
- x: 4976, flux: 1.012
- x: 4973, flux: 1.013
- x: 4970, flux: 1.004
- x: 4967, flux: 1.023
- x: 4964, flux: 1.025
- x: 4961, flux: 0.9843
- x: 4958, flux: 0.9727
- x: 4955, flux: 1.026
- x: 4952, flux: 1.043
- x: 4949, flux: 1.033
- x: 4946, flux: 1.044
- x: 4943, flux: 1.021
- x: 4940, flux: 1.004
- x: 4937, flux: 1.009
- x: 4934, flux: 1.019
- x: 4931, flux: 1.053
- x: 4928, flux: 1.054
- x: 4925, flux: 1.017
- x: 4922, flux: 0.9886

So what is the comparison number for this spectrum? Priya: 0.95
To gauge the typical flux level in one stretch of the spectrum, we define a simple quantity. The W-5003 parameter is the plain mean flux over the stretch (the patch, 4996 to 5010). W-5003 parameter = 0.920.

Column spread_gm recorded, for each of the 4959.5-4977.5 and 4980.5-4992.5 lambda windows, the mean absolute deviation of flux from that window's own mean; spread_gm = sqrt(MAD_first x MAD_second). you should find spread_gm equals 0.0082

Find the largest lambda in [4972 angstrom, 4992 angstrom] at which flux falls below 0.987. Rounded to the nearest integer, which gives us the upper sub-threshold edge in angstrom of 4991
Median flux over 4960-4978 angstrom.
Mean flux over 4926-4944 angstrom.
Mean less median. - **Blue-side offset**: 0.014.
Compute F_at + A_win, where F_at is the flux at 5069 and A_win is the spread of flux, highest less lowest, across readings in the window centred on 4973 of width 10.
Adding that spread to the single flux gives 0.99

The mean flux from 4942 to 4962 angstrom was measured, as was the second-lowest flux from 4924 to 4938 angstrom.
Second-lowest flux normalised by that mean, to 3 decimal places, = 0.999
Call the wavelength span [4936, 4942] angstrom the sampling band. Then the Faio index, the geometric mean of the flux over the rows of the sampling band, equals 1.01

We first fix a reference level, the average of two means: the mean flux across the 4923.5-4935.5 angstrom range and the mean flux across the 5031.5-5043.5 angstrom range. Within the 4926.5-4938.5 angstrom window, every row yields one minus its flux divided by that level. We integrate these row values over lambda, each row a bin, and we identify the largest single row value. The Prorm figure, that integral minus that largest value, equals -0.7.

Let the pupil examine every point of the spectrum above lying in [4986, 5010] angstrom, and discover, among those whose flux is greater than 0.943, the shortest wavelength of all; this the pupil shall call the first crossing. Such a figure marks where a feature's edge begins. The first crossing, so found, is 4994 angstrom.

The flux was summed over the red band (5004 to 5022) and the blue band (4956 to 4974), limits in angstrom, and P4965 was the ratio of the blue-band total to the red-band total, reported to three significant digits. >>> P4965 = 1.10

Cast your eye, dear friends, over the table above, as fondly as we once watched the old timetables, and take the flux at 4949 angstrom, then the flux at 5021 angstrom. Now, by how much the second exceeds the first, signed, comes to -0.13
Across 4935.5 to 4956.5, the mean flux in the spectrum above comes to 1.03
